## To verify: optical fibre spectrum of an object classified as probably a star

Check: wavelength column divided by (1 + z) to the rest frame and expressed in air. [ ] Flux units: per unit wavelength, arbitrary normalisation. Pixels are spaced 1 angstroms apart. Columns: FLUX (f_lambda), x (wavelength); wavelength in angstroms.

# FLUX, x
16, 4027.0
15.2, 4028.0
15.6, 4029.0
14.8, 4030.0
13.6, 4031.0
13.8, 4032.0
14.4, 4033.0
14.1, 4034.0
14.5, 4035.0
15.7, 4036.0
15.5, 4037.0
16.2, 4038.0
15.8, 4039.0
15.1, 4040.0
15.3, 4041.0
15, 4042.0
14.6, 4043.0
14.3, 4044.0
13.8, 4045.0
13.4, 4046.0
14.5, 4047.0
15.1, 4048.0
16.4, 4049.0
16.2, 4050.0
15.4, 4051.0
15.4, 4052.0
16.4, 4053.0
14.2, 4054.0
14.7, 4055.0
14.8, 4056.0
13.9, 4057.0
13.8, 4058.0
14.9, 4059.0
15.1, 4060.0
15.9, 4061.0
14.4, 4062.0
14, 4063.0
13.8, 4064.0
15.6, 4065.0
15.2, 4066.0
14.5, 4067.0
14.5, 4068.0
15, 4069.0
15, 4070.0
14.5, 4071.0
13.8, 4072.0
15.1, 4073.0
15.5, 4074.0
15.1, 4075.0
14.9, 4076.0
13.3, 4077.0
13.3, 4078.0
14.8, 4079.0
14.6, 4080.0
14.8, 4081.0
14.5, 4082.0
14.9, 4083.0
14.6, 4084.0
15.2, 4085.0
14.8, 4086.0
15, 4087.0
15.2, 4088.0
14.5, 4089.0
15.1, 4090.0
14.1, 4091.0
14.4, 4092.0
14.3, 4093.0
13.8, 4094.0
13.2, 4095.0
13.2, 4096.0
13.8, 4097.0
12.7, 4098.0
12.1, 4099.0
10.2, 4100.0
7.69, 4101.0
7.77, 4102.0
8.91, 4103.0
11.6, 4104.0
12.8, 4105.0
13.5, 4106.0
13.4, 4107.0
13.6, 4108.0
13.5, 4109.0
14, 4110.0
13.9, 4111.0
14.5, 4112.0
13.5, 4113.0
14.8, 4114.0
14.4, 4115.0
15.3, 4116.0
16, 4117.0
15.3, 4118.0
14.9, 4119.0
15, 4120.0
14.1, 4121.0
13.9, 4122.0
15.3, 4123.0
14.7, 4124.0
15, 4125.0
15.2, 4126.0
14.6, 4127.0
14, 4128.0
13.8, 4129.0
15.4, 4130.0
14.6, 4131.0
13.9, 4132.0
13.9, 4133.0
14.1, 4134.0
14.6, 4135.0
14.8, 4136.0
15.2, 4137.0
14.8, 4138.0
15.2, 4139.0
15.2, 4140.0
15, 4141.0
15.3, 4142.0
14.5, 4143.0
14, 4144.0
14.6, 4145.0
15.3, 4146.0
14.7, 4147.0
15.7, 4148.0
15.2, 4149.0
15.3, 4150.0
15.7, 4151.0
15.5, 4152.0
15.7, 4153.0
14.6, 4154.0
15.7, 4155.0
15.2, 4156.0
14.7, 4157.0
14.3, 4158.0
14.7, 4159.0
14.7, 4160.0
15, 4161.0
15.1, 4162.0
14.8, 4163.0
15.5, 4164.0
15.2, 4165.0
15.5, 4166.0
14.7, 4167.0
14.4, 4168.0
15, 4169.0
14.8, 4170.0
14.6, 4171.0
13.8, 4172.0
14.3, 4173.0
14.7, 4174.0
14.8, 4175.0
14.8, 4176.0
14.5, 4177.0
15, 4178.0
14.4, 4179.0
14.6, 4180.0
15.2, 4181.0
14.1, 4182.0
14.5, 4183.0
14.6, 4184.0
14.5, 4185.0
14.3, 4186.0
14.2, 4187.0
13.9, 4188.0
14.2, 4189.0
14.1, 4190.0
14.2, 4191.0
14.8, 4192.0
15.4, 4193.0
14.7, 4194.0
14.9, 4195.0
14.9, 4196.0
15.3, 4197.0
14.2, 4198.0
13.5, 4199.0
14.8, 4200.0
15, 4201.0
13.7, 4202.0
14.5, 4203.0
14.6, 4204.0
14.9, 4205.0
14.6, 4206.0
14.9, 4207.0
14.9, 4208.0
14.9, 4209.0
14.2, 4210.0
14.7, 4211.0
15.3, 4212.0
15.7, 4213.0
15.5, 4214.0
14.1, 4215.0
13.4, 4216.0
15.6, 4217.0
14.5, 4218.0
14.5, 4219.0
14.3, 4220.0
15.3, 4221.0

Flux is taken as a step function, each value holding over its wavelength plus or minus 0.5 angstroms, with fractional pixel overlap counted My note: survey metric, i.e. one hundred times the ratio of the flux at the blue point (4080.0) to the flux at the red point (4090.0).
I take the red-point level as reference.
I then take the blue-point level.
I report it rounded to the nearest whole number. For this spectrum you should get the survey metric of 97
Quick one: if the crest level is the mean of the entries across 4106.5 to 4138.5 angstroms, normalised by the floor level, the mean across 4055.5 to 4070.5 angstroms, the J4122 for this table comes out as 0.99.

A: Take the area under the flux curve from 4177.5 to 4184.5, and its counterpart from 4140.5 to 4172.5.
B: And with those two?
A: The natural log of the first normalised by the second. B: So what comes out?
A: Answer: -1.5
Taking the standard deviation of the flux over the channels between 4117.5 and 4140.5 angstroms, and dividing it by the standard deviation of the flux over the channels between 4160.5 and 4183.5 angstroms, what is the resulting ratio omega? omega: 1.3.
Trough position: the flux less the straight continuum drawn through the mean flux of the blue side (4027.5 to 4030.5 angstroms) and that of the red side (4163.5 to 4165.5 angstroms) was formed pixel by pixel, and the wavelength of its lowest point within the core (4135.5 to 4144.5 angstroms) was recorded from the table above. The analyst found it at 4144.0 angstroms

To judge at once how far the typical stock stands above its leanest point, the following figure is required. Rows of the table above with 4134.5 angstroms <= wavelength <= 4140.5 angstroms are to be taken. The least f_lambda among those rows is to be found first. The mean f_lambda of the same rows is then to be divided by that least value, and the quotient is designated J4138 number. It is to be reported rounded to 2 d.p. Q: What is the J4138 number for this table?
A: 1.03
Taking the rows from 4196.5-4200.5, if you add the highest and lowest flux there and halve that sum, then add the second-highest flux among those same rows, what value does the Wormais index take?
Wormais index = 29.2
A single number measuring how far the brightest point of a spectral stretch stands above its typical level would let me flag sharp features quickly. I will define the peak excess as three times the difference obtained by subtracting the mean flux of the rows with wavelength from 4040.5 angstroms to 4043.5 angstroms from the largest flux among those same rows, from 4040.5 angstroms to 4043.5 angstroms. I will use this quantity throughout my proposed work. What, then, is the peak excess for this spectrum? 1.0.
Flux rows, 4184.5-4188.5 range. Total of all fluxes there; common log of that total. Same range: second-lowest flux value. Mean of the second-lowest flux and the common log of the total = 7.98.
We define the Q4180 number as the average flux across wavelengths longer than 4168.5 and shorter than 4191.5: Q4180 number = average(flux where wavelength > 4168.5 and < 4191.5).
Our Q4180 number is 14.5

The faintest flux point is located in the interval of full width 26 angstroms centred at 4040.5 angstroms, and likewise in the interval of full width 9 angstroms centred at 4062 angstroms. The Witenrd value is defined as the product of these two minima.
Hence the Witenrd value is 185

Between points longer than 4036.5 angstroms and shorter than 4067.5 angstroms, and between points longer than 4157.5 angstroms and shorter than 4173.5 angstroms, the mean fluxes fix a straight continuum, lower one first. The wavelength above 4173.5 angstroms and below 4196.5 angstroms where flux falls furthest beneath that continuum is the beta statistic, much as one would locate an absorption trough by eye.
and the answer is 4188.0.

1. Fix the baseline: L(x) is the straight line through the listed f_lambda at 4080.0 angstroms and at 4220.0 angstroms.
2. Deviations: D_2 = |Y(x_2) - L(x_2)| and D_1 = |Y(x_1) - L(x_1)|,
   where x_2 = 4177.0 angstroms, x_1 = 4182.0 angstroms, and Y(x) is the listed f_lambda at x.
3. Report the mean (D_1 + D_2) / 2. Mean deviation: 0.19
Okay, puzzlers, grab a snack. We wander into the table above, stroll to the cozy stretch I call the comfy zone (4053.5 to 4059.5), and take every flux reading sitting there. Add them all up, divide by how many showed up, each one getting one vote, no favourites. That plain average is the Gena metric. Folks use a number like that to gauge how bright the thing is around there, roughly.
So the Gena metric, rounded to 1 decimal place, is 14.4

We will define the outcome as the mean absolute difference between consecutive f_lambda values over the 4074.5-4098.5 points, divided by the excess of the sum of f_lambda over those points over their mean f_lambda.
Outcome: 0.0015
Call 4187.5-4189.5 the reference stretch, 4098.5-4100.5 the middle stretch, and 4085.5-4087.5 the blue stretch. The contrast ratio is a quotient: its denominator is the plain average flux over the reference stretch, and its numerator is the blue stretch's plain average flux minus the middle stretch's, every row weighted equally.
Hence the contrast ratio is 0.27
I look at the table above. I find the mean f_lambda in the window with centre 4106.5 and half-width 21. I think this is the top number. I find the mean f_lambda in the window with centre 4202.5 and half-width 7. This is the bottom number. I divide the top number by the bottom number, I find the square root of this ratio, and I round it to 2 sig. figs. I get 0.97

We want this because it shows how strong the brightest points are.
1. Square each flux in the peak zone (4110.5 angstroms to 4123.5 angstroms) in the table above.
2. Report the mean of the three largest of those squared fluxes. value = 241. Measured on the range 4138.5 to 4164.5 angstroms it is 246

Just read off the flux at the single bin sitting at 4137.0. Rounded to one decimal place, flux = 15.2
